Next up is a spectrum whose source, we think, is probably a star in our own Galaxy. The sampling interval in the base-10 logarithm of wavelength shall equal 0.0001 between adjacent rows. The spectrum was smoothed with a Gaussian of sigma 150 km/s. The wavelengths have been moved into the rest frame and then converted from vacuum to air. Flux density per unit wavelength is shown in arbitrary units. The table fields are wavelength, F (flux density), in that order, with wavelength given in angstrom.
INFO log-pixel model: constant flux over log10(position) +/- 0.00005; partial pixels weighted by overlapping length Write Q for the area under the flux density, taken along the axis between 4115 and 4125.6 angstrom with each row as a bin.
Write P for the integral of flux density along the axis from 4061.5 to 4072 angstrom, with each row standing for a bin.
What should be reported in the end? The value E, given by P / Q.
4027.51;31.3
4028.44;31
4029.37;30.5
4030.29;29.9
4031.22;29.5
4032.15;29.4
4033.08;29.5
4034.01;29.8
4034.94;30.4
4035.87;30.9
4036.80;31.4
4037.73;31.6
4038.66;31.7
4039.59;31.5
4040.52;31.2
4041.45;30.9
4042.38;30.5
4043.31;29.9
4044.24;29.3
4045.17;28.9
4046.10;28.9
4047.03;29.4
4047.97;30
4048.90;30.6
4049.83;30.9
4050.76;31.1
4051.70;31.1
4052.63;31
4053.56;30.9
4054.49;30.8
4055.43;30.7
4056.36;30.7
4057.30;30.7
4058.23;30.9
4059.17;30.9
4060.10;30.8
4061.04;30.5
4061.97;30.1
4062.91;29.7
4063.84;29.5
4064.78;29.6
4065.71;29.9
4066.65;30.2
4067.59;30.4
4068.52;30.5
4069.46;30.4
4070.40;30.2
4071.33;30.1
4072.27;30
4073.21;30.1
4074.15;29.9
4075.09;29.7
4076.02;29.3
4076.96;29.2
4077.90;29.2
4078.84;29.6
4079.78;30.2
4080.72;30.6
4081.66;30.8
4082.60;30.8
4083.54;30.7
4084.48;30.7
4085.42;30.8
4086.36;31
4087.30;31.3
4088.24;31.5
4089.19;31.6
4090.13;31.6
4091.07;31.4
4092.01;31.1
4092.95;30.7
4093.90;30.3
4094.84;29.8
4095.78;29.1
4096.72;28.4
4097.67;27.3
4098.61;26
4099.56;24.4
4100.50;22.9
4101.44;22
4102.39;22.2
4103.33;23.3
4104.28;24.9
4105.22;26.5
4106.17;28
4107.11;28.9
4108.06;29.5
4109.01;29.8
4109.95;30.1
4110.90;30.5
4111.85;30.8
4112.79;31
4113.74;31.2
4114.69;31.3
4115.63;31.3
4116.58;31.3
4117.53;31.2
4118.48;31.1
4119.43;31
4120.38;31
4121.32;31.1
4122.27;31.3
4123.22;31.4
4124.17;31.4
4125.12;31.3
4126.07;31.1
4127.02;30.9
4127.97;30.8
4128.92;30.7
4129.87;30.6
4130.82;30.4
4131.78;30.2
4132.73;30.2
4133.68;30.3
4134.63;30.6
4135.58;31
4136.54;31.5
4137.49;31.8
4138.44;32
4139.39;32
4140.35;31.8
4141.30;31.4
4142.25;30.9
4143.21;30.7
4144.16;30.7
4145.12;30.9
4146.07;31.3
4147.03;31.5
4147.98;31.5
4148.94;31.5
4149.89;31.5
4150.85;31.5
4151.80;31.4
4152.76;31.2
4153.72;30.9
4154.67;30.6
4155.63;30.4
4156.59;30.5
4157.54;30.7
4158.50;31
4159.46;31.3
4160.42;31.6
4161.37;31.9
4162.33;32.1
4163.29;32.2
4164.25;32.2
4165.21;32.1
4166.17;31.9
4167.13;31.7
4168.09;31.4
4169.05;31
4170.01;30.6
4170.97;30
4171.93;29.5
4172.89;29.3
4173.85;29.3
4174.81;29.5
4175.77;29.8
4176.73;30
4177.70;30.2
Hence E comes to 0.95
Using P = 316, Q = 331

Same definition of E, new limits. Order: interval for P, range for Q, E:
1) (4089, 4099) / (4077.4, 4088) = 0.92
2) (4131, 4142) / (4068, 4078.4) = 1.10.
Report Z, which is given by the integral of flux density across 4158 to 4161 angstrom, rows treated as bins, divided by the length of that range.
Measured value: 31.3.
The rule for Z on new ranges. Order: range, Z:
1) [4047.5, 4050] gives 30.5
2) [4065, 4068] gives 30.1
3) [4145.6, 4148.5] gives 31.4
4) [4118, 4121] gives 31.1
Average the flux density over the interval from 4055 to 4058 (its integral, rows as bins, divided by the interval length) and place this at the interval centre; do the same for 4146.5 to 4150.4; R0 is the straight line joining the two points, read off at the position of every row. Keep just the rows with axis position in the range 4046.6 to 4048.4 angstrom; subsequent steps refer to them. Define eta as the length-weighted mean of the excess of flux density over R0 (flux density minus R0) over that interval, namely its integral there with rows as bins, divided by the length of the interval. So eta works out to -1.0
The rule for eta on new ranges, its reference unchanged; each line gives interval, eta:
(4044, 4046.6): -1.6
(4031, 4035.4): -0.8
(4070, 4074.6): -0.8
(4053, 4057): 0.0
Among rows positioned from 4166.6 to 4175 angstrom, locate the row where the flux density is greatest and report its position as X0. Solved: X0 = 4167.13 angstrom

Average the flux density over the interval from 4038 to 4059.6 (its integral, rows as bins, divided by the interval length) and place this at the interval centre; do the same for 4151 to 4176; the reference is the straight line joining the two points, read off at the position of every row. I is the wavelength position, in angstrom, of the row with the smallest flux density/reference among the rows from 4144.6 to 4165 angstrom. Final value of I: 4155.63 angstrom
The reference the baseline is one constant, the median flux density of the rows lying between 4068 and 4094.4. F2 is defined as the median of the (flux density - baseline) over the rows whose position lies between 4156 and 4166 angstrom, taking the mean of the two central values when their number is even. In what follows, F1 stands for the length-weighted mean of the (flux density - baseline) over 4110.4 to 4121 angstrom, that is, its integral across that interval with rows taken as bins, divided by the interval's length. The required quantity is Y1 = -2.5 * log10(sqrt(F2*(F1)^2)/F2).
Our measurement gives 0.8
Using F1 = 0.51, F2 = 1.20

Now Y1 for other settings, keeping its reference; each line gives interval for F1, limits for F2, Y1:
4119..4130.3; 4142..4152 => 0.7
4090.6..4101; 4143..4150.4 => -1.0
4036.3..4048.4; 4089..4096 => 1.5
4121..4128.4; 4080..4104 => -0.5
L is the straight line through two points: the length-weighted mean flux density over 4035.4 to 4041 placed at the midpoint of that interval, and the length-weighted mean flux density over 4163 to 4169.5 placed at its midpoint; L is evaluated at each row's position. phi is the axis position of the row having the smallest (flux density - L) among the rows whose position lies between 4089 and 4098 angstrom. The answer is 4097.67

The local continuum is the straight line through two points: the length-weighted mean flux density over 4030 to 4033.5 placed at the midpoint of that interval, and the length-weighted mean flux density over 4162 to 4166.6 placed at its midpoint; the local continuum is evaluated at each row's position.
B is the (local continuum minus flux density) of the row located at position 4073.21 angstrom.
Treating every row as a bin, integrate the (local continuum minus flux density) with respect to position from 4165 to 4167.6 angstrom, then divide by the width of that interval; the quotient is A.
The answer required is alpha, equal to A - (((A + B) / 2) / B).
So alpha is -0.8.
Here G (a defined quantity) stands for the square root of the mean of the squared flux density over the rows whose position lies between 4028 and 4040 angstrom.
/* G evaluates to 30.6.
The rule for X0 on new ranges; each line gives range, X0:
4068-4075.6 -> 4068.52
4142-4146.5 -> 4146.07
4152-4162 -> 4161.37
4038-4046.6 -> 4038.66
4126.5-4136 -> 4135.58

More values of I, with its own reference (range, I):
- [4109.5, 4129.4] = 4109.95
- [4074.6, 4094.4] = 4077.90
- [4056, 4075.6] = 4063.84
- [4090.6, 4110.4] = 4101.44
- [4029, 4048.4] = 4046.10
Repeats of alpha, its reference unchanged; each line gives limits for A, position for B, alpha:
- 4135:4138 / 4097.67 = -0.4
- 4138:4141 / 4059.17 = -1.0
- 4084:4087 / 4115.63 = -1.7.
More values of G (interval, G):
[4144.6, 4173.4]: 31.2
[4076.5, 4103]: 29.3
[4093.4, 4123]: 28.8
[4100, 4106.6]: 24.3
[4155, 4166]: 31.5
